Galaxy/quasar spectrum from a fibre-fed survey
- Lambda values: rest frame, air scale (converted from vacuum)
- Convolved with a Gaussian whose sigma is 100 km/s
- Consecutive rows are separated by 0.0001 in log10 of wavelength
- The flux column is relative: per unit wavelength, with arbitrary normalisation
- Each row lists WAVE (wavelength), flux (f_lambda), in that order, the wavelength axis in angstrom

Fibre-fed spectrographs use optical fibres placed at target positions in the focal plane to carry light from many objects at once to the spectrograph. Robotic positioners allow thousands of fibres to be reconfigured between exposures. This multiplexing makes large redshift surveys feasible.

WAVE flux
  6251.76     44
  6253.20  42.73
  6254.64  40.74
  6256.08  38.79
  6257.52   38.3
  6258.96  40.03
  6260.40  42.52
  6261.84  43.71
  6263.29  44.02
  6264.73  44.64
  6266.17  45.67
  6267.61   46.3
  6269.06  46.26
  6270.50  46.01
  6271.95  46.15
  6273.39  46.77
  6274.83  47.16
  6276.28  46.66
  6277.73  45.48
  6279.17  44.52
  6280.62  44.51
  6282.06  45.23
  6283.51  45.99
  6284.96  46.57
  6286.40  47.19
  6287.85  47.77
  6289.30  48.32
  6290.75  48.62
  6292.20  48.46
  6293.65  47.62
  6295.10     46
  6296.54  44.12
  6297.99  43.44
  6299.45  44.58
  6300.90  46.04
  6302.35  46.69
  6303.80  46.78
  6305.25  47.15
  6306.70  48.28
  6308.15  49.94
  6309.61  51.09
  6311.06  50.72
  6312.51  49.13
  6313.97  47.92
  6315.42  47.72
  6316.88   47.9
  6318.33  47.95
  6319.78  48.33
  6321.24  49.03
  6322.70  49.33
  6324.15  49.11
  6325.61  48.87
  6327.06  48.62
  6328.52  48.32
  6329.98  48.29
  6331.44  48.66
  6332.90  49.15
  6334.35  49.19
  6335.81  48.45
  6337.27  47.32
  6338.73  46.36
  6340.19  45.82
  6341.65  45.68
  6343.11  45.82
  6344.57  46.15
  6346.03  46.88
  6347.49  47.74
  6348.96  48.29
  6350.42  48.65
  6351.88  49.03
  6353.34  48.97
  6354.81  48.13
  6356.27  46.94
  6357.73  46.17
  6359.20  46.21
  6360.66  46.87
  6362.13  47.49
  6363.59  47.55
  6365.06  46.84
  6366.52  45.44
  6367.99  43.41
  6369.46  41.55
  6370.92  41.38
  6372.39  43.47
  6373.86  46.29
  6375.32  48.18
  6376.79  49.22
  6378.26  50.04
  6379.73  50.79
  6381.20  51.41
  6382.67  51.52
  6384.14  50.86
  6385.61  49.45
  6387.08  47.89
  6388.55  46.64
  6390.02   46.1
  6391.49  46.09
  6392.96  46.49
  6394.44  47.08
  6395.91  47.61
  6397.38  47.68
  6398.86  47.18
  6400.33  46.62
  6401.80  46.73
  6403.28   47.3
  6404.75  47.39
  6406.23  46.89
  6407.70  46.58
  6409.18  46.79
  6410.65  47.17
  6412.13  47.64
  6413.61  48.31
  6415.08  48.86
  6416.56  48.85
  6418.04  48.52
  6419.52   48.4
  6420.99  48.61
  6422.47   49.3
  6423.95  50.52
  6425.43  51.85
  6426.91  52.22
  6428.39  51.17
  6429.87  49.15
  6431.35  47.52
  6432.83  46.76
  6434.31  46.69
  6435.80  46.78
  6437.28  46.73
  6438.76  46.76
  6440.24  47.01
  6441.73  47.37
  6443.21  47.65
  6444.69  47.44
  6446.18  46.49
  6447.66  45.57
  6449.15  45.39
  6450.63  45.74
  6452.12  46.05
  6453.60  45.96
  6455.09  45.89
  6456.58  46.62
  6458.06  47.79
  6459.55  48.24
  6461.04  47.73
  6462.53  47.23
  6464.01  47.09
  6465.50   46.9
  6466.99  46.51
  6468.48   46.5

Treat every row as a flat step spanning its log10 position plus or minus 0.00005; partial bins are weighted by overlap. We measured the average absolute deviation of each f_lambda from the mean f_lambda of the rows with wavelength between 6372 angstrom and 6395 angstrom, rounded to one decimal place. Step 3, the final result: 2.0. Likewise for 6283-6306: 1.2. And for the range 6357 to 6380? 2.1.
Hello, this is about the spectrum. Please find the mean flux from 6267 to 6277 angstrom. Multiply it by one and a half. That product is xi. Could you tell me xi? 69.7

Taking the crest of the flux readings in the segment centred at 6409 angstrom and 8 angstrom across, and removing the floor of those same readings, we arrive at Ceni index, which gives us 1.1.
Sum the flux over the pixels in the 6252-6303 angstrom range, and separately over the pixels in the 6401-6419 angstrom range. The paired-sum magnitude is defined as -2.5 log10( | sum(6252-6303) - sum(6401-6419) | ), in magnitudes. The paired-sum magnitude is -7.5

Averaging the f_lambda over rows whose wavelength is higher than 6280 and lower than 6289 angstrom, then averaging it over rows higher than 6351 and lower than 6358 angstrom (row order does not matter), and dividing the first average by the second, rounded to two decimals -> 0.97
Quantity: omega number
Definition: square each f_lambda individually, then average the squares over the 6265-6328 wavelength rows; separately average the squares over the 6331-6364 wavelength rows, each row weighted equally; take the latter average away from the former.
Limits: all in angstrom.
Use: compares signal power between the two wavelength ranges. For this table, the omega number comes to -22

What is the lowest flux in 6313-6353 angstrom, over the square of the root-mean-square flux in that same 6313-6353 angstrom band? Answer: 0.0199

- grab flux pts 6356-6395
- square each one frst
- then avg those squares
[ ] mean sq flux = 2224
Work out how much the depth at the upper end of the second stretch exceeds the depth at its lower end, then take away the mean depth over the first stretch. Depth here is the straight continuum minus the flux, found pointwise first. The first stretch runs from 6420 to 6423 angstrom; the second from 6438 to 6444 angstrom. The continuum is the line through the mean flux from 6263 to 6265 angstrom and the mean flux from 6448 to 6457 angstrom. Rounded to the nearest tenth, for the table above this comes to 2.4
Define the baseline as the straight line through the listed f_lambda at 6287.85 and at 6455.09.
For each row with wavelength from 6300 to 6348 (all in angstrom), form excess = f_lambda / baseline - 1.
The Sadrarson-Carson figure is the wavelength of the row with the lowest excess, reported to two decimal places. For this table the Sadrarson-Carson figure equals 6300.90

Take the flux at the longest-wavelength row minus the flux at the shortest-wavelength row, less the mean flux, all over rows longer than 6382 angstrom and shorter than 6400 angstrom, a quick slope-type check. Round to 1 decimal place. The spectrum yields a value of -52.2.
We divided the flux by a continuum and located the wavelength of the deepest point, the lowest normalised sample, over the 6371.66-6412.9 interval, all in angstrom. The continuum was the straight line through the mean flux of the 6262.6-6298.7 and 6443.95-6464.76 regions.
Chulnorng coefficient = 6372.39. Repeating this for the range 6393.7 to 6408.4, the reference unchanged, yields 6407.70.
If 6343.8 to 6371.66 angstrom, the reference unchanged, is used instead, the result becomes 6370.92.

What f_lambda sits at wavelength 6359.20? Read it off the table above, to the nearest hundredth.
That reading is 46.21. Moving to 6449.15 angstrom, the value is 45.39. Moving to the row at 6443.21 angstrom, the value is 47.65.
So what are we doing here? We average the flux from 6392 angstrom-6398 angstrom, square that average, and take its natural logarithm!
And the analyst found 7.71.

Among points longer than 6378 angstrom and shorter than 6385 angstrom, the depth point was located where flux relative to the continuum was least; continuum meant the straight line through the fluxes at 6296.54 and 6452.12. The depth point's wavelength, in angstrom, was 6378.26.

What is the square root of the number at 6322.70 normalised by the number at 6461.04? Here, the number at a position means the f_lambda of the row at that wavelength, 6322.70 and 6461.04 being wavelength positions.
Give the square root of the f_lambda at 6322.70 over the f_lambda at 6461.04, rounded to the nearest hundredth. 1.02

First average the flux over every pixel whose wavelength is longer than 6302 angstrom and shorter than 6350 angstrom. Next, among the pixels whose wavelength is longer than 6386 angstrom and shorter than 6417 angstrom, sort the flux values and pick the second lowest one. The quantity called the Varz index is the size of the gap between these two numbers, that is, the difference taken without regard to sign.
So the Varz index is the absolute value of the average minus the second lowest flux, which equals 2.0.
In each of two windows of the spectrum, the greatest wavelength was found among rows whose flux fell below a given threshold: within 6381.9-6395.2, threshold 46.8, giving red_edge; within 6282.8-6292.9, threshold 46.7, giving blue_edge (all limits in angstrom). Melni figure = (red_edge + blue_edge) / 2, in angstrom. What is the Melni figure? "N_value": 6339.0 angstrom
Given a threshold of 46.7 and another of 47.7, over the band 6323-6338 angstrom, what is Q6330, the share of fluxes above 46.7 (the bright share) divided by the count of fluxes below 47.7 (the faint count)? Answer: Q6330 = 1.00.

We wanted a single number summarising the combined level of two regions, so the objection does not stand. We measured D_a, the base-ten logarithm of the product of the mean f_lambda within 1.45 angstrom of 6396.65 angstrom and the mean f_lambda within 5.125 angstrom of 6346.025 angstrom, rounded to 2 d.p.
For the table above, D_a 3.35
